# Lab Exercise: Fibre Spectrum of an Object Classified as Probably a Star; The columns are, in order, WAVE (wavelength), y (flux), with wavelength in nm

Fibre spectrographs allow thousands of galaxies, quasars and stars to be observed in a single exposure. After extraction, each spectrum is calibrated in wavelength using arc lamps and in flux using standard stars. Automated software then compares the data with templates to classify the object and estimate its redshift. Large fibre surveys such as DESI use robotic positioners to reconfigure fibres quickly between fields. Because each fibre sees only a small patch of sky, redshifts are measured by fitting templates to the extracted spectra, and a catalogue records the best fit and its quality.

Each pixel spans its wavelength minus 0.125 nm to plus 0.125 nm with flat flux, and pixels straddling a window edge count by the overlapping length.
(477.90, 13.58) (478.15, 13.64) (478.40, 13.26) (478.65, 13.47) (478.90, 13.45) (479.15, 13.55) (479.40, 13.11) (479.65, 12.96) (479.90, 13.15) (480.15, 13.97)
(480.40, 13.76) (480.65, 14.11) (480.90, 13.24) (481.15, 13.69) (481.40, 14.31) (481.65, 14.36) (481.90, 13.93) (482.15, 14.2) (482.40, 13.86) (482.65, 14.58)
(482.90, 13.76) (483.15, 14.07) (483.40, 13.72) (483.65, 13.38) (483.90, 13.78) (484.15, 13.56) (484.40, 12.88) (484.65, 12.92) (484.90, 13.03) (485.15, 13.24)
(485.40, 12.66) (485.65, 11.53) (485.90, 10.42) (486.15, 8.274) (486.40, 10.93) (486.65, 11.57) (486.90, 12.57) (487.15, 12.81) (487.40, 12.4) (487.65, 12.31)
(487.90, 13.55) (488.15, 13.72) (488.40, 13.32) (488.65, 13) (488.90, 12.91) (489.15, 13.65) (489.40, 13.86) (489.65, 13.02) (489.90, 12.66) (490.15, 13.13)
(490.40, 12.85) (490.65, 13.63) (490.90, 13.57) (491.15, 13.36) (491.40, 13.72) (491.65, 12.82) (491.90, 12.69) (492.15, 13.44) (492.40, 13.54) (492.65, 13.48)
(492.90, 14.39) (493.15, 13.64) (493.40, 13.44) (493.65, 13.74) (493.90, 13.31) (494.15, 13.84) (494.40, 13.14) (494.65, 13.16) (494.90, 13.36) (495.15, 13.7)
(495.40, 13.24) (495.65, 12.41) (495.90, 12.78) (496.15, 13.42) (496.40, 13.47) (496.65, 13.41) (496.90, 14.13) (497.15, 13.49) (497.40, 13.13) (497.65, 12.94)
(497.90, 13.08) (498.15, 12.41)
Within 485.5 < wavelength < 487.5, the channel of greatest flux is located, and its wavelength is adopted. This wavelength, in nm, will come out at 487.15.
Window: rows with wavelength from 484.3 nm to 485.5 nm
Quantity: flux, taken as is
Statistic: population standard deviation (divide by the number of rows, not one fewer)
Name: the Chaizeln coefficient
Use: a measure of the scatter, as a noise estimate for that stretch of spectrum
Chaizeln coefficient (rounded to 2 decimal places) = 0.19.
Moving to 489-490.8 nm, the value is 0.42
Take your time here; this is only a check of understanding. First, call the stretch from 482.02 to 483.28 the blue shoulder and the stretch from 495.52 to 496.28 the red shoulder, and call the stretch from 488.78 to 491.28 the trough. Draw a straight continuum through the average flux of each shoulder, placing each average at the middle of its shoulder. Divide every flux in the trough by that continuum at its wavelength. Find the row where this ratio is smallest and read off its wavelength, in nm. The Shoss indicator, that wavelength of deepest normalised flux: 489.90 nm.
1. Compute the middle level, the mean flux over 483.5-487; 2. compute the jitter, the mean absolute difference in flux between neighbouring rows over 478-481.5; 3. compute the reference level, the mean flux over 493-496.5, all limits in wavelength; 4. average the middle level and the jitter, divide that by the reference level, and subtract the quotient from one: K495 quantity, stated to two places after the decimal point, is 0.53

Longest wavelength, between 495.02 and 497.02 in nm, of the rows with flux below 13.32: 495.90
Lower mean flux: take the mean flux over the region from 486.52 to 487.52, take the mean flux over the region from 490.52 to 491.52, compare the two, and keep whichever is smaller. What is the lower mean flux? 12.3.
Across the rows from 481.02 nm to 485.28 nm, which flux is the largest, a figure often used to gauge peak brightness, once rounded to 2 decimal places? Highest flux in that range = 14.58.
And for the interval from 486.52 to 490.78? 13.86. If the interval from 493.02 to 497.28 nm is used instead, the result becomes 14.13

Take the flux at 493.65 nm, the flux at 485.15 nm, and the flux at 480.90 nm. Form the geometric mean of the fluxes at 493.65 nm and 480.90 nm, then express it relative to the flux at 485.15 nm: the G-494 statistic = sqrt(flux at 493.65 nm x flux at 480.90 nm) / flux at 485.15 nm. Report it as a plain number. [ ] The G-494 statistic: 1.02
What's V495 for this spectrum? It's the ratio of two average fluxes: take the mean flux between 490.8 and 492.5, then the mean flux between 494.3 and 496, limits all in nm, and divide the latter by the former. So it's 0.986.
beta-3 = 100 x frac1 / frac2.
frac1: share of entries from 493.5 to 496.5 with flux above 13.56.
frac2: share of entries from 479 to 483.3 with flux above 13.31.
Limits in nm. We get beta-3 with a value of 33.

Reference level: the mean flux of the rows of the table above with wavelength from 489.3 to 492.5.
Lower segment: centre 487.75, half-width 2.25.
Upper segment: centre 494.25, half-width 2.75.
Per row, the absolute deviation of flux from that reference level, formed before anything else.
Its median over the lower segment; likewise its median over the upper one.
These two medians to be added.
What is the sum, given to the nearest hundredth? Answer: 0.86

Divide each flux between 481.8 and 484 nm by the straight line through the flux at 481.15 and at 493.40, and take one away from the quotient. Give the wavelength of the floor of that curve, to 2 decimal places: 483.65 nm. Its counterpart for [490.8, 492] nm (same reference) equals 491.90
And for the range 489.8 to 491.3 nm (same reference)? 489.90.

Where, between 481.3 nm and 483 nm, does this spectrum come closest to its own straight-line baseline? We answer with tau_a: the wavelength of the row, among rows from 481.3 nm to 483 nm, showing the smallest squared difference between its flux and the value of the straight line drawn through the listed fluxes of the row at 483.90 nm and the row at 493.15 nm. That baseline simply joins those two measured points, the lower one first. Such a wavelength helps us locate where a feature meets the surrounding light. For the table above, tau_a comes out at 482.90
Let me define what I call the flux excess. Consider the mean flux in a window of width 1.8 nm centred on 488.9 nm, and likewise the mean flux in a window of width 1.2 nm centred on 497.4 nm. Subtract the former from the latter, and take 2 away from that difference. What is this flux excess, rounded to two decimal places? -2.00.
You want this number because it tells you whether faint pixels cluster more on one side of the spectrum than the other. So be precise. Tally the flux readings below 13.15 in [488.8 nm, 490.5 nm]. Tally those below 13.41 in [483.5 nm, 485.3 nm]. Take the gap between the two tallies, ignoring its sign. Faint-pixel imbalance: 0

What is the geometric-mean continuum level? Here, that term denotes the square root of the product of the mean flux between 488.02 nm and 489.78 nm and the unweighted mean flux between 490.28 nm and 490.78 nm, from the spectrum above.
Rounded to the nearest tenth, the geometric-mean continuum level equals 13.3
